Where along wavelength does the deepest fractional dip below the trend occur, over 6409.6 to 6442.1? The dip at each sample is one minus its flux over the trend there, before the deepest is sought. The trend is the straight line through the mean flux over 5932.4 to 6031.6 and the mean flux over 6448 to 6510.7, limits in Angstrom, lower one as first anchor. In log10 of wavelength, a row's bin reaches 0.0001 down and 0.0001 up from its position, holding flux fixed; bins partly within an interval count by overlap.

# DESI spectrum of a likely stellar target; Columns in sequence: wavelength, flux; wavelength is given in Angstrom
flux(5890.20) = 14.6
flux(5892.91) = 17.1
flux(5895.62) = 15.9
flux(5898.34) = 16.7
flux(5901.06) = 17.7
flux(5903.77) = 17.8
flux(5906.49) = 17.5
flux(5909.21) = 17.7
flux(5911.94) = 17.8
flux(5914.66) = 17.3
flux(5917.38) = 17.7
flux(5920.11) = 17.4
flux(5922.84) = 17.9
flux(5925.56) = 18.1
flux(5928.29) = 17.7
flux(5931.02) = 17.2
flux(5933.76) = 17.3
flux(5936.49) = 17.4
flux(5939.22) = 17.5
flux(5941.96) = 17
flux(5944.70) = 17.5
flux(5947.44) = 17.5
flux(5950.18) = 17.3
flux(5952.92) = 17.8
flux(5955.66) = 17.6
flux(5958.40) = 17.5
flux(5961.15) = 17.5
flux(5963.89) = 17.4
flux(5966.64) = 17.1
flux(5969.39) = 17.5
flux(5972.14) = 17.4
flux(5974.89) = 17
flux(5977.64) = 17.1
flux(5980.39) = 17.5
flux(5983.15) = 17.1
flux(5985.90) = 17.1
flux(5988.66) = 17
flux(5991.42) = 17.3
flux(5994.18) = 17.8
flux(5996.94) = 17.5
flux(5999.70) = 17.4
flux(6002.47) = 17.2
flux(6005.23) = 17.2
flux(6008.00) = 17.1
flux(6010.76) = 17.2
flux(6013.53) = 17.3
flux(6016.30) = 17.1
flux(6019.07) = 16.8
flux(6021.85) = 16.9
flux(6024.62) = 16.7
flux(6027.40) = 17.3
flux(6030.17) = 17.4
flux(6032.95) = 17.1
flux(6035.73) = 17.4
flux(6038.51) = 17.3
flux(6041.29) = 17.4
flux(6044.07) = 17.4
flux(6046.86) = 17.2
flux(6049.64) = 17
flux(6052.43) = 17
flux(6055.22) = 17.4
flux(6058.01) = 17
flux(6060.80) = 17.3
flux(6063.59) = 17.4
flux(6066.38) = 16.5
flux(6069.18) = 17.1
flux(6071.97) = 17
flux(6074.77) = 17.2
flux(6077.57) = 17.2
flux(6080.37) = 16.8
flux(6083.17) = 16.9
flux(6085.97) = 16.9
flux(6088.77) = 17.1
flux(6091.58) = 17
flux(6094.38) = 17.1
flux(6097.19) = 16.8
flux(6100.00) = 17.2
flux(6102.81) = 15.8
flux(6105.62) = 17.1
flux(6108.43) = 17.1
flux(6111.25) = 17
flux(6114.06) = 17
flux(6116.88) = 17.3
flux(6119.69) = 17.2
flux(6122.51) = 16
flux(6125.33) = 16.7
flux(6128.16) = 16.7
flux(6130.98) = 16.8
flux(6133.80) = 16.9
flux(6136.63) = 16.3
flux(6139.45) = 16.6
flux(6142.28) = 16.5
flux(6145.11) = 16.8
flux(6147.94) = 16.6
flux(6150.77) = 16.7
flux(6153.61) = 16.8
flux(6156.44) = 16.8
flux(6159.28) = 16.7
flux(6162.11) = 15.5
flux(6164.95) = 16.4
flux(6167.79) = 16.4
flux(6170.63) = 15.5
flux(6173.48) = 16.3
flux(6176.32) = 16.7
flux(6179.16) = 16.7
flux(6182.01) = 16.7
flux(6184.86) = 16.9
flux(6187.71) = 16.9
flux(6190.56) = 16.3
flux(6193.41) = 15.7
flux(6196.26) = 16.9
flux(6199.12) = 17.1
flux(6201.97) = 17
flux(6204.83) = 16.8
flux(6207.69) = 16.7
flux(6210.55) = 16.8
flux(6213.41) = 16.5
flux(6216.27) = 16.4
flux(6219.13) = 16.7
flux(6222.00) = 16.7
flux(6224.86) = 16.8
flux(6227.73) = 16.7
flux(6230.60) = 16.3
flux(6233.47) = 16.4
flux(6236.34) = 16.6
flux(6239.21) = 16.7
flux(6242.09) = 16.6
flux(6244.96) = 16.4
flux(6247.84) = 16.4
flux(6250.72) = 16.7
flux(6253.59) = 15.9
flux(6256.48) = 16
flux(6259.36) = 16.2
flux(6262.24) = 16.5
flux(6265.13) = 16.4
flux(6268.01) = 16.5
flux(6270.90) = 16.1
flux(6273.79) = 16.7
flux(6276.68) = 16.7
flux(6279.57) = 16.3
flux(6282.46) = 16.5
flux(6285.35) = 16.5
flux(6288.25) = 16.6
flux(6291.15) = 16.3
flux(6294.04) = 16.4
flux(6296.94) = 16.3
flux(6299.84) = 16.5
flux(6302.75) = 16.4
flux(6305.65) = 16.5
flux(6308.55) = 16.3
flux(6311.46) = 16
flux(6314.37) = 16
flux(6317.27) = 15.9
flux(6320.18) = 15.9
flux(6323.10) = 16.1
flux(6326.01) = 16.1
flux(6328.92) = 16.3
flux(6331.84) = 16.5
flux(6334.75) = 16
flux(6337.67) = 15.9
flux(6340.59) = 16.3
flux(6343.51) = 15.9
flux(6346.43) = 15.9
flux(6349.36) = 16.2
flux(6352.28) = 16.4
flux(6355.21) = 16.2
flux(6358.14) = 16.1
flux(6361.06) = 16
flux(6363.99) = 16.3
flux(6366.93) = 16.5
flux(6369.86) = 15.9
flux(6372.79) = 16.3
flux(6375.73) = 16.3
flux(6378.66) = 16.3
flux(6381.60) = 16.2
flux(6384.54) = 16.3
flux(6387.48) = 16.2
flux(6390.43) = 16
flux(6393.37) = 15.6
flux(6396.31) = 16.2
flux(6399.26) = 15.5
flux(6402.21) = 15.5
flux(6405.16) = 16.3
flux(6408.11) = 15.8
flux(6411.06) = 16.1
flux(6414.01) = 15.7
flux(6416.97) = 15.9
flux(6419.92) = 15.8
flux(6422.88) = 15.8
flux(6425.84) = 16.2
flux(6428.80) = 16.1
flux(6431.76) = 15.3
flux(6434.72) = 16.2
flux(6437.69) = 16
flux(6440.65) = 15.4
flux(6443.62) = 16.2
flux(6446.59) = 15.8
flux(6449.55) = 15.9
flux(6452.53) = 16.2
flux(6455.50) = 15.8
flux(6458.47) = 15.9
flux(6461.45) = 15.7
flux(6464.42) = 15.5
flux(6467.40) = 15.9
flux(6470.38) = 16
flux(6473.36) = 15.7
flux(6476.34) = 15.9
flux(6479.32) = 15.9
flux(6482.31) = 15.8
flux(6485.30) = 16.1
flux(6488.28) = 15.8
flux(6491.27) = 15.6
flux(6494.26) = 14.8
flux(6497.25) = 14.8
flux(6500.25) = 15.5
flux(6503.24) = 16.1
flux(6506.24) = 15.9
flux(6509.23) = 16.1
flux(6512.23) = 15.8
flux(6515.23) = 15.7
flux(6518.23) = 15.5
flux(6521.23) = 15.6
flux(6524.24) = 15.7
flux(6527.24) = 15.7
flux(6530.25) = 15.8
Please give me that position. 6431.76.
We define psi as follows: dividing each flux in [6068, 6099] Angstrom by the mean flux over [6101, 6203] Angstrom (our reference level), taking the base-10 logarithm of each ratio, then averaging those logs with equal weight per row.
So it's 0.010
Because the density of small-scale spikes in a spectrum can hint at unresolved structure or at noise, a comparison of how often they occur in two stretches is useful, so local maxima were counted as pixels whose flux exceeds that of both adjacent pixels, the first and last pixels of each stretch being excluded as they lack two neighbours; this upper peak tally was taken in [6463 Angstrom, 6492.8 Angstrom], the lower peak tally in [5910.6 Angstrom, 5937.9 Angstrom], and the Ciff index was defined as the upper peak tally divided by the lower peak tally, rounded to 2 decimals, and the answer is 1.00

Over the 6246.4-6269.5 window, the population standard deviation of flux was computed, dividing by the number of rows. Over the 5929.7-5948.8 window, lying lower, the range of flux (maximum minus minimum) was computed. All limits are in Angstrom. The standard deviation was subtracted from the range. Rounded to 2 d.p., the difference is 0.25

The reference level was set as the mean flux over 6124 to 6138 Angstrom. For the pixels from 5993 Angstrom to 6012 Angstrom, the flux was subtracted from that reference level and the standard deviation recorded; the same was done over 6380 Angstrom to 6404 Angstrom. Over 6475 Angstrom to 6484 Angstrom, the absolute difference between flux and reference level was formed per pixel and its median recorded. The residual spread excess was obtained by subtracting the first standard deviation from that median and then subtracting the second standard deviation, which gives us 0.2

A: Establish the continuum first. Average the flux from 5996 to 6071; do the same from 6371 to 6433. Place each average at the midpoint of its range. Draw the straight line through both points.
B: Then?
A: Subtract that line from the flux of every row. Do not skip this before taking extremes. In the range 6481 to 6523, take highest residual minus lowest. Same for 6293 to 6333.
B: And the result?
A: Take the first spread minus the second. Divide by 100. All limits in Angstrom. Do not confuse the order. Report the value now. 0.0070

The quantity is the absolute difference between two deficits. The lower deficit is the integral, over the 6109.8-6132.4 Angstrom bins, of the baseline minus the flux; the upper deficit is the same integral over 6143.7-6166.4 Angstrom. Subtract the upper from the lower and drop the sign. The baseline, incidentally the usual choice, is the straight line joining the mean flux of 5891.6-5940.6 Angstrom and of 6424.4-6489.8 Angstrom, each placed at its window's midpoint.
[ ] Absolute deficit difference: 4.6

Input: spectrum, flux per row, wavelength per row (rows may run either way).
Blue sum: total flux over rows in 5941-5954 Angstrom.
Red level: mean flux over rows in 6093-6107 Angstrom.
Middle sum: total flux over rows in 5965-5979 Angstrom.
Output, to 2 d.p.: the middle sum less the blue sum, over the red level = -0.06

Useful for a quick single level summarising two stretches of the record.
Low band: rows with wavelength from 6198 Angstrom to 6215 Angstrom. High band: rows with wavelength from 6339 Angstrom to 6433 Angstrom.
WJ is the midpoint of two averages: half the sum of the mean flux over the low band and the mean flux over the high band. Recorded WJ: 16.4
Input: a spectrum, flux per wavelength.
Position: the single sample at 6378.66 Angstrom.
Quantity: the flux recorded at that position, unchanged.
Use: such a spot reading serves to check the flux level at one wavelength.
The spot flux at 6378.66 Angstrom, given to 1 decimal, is 16.3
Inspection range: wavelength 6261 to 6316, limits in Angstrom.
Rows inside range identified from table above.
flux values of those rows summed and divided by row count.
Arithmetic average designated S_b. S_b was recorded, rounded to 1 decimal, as 16.4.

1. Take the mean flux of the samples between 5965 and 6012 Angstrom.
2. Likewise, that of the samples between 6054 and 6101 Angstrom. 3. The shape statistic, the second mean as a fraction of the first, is 0.99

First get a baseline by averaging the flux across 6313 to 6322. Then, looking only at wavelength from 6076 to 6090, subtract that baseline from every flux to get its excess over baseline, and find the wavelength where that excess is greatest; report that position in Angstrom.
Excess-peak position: 6077.57 Angstrom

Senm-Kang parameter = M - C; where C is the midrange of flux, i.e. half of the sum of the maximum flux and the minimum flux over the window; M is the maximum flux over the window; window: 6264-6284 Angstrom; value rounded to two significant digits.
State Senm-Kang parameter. 0.30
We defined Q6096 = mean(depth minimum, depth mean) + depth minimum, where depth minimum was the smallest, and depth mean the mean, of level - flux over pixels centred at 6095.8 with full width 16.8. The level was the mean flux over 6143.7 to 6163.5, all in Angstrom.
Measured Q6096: -1.1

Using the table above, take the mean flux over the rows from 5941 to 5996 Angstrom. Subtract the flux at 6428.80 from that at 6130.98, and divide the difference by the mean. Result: 0.040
